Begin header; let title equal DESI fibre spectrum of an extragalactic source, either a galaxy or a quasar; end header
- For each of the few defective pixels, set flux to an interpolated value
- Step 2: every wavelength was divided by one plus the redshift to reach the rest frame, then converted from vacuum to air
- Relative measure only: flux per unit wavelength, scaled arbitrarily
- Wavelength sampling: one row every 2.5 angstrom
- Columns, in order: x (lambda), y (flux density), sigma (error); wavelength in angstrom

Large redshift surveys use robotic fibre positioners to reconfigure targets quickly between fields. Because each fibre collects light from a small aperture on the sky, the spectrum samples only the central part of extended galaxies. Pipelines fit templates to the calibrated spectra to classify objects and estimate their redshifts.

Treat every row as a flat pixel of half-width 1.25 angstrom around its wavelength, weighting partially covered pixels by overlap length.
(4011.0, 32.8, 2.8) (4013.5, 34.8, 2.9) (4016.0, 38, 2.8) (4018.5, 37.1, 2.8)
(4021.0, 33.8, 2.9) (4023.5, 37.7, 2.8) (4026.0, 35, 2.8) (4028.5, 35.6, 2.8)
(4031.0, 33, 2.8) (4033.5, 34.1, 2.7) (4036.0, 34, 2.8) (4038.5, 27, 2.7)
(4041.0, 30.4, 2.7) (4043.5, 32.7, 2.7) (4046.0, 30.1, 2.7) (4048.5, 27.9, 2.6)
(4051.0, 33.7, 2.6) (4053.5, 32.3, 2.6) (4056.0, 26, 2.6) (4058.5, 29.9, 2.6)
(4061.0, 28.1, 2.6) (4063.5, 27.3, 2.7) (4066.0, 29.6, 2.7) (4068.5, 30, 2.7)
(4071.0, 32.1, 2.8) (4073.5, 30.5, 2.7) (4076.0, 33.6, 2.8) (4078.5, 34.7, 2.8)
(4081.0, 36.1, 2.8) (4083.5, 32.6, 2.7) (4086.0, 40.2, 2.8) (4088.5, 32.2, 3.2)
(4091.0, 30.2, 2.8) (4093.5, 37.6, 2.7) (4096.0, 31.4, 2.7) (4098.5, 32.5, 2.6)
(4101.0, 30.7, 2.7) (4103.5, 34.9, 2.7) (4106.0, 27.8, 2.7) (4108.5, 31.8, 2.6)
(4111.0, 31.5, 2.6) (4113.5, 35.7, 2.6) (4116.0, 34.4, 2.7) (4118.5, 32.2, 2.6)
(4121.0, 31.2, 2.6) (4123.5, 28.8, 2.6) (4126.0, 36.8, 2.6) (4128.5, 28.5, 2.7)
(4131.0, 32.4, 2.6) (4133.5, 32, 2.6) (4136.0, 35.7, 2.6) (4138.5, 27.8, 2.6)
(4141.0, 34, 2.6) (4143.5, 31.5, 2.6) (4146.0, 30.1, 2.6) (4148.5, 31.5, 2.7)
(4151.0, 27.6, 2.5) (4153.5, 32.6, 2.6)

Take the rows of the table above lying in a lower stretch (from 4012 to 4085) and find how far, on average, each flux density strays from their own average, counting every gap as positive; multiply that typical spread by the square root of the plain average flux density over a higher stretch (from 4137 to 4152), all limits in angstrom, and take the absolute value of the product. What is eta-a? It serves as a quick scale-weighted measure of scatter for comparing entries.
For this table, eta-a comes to 15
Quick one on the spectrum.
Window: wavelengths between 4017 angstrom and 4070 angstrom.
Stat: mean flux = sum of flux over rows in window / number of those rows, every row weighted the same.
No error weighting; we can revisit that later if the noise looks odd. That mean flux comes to 31.7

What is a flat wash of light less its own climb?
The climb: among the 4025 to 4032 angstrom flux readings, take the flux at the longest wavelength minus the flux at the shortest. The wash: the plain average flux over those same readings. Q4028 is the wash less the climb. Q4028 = 37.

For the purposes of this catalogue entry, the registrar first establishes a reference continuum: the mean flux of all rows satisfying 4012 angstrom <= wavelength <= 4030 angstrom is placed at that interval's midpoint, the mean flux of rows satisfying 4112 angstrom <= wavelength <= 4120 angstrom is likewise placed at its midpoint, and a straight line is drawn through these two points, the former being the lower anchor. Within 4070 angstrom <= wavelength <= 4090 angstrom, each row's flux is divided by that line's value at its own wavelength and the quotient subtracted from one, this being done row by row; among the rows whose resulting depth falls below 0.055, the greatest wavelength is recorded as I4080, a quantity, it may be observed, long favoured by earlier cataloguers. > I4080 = 4086.0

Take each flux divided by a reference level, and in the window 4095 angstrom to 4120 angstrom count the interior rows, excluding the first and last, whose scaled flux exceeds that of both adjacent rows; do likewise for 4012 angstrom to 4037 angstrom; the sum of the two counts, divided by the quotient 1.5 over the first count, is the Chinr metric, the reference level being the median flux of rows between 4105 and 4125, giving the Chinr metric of 21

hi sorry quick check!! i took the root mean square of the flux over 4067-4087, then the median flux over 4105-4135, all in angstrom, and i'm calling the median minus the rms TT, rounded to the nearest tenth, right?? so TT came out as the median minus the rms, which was -2.0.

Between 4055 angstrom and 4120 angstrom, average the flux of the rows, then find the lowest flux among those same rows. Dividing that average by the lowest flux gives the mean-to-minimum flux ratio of 1.23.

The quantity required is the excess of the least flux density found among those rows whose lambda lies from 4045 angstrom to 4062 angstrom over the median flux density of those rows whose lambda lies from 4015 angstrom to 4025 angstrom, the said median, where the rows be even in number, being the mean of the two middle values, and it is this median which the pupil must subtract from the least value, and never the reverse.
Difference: -11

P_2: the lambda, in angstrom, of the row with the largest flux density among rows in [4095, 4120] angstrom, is 4113.5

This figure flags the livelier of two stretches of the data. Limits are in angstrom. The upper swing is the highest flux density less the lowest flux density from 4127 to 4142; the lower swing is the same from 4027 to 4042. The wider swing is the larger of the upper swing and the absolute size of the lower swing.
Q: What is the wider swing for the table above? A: 8.6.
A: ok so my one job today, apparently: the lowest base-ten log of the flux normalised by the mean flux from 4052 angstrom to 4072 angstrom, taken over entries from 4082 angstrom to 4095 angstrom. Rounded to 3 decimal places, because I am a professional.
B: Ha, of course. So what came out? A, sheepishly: 0.011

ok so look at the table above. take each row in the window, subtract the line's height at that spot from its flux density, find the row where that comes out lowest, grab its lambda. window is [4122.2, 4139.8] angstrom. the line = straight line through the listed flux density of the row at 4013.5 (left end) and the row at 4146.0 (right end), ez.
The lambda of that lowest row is 4138.5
